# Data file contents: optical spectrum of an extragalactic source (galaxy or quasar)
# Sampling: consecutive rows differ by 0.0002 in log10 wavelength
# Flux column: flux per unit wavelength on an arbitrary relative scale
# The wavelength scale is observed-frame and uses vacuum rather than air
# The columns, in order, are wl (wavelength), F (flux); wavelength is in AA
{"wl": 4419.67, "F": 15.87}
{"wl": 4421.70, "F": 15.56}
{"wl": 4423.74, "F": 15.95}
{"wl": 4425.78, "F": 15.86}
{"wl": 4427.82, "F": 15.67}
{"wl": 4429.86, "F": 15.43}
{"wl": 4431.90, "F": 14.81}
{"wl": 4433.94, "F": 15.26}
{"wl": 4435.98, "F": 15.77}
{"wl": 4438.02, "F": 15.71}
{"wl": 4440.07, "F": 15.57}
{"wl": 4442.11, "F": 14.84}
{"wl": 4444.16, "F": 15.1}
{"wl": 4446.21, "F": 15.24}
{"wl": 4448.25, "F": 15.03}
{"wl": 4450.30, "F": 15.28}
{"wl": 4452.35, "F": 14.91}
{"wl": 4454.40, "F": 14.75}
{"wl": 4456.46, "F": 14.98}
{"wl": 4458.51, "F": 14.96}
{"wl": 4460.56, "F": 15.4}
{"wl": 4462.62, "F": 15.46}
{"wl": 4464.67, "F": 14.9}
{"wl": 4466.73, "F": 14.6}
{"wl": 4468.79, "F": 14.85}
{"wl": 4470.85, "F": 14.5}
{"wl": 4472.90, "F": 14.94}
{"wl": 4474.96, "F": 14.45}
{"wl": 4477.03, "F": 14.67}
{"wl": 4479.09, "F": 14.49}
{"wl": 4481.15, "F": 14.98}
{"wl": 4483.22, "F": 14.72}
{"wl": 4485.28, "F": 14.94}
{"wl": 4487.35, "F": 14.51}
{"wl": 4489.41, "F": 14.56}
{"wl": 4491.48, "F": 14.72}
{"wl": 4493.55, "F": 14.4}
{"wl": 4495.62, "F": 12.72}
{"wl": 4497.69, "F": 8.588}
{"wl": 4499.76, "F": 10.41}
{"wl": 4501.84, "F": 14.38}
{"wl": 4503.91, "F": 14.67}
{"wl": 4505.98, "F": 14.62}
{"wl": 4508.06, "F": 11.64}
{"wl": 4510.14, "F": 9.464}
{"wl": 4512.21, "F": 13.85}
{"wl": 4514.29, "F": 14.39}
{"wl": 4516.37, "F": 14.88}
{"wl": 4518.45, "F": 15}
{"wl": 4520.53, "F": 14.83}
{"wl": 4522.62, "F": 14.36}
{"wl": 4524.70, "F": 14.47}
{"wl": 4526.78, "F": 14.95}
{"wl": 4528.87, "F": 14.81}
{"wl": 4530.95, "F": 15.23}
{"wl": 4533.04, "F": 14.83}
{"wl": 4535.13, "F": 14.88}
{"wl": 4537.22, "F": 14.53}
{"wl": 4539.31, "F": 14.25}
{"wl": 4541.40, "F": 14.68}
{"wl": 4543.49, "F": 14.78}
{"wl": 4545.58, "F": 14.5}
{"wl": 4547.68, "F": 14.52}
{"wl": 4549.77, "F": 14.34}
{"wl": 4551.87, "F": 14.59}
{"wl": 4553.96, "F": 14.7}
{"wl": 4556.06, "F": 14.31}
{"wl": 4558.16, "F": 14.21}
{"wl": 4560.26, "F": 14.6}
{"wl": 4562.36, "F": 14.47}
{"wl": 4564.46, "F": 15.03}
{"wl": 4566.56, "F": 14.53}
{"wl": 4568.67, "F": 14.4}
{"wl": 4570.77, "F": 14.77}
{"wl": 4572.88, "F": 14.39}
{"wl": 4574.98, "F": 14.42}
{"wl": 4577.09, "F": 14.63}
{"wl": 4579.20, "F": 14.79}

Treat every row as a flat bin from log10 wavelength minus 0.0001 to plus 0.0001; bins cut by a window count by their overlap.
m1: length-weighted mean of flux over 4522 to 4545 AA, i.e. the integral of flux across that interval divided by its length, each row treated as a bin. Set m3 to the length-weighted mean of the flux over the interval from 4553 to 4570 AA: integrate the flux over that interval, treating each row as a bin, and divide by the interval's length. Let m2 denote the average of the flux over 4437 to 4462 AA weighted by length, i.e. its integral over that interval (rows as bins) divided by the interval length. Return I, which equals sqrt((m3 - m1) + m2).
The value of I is 3.87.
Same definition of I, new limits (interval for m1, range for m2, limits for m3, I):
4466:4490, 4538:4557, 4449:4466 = 3.86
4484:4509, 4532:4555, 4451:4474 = 4.02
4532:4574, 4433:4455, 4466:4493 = 3.92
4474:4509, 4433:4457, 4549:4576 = 4.00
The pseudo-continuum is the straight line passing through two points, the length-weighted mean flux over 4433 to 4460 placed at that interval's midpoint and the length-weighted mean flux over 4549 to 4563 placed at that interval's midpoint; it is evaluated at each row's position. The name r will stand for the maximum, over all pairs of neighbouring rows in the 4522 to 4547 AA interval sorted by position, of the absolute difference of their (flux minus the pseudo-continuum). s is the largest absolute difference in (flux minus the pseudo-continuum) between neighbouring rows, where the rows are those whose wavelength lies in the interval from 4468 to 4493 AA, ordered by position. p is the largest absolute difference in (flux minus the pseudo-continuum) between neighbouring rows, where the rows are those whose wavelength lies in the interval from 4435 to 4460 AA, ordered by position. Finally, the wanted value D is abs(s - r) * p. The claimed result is 0.0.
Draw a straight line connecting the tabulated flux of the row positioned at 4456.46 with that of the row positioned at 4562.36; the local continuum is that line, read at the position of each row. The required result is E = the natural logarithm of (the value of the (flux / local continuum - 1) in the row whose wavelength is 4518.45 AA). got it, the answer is -3.8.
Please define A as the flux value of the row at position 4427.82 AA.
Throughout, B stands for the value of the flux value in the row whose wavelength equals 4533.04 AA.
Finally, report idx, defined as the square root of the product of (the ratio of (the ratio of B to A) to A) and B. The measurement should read 0.95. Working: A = 15.67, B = 14.83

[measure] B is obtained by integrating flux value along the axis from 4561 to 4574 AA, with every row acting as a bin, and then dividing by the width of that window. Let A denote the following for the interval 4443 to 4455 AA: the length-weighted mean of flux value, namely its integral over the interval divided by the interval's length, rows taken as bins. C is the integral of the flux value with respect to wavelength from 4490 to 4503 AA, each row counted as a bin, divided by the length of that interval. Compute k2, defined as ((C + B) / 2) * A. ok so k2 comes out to 205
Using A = 15.1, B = 14.60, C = 12.62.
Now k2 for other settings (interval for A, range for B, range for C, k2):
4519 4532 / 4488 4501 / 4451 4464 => 205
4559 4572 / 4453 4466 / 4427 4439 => 223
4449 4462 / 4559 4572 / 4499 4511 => 205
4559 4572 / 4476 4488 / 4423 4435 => 221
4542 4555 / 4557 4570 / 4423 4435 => 219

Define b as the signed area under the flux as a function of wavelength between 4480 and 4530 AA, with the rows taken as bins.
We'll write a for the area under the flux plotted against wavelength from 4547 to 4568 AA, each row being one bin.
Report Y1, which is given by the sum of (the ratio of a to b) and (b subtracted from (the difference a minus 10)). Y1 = -394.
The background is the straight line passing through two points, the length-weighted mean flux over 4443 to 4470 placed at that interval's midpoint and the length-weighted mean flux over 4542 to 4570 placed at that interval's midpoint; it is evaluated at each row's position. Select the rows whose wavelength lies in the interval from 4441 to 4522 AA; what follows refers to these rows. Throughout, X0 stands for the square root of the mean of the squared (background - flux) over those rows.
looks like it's 1.63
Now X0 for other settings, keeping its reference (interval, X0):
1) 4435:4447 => 0.42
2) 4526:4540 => 0.30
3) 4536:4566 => 0.23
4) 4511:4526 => 0.42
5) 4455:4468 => 0.30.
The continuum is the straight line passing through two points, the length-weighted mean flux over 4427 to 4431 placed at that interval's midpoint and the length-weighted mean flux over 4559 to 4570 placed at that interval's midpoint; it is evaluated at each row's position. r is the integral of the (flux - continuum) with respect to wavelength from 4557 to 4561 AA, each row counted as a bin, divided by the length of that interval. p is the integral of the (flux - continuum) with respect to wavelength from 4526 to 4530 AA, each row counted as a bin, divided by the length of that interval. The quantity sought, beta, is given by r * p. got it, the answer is -0.01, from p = 0.0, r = -0.3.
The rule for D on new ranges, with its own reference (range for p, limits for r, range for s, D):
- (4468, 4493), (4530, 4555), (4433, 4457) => 0.1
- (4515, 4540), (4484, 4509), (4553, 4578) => 1.8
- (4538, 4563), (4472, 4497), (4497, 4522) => 1.2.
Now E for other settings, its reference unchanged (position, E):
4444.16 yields -5.5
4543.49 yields -4.2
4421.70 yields -3.6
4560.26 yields -4.8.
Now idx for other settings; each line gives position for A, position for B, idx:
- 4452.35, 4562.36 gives 0.97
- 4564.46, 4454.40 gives 0.98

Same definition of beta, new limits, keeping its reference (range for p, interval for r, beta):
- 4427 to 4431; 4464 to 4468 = 0.00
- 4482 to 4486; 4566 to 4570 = 0.03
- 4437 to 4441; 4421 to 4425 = 0.04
